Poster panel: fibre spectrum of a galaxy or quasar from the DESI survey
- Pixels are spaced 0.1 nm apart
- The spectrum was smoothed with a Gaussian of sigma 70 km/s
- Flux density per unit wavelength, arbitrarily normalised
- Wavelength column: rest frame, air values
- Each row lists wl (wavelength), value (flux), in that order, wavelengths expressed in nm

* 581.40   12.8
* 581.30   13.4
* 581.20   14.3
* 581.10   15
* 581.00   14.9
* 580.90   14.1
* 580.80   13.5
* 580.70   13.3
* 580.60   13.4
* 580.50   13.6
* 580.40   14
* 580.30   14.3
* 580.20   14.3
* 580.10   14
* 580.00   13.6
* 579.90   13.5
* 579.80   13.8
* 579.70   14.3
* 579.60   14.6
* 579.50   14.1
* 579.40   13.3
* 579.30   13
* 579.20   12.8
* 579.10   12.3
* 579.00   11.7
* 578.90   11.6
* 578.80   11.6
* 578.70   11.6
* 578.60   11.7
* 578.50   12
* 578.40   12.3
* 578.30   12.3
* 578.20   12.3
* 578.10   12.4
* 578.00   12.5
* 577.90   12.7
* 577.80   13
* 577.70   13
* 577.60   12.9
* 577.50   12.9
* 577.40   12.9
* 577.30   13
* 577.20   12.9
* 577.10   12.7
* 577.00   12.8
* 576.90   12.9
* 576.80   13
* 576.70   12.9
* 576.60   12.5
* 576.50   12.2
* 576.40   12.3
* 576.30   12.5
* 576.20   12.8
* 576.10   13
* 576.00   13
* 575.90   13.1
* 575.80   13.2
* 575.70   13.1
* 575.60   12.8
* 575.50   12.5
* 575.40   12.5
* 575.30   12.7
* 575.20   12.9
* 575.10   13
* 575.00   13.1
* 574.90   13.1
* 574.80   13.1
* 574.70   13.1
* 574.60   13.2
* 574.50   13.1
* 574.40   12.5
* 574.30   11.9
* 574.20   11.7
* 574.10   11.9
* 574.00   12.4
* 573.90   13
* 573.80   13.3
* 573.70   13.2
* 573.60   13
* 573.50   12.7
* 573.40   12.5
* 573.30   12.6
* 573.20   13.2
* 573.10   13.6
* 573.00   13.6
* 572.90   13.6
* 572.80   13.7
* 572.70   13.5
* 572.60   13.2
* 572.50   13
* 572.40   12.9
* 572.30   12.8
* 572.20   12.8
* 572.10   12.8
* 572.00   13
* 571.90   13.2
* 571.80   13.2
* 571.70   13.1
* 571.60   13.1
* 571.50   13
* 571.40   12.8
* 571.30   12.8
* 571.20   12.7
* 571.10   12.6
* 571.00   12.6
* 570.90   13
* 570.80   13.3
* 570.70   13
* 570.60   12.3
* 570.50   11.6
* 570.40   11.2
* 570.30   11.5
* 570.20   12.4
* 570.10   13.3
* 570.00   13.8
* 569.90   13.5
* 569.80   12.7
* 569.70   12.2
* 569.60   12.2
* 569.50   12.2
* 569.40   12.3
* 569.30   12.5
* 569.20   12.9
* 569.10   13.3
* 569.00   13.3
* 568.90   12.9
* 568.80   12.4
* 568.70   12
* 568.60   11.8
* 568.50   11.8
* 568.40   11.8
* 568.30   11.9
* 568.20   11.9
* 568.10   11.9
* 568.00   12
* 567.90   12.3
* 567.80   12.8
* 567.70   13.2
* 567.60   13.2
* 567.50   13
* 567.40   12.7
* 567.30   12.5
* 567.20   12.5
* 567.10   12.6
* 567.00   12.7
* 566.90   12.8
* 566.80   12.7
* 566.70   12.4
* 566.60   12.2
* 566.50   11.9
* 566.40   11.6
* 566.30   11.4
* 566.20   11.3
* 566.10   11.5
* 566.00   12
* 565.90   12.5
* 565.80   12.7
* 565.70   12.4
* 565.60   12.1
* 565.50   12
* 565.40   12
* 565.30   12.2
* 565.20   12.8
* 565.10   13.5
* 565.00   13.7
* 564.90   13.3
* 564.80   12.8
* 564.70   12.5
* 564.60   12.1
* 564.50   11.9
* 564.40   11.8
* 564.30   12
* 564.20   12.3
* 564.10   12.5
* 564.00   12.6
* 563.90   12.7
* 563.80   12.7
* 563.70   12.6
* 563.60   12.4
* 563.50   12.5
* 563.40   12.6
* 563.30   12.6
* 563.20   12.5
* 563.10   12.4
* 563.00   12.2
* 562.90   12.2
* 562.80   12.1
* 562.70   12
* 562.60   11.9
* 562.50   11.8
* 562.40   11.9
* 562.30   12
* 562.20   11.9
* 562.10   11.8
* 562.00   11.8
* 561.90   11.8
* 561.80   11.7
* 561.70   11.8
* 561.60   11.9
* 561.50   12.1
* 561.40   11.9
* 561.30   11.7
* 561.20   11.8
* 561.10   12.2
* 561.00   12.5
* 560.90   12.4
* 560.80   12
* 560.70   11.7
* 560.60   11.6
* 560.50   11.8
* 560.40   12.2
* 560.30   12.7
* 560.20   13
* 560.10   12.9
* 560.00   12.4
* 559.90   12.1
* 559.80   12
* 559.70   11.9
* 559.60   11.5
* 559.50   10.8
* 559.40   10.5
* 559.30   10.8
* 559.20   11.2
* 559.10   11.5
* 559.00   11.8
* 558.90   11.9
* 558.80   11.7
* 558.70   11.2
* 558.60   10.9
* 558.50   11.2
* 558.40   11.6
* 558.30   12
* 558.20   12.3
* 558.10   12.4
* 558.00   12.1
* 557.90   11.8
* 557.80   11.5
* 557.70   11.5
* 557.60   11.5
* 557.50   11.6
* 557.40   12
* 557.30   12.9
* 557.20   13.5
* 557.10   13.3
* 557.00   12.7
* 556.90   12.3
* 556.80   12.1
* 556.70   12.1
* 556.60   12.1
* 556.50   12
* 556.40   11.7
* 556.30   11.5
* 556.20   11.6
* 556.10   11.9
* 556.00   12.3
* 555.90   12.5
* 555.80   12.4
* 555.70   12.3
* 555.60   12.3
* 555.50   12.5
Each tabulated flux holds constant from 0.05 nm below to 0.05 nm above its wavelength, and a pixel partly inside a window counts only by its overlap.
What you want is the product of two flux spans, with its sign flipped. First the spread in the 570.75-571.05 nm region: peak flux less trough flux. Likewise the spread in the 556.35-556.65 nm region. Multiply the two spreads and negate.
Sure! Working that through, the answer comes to -0.28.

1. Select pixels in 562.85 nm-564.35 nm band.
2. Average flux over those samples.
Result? 12.5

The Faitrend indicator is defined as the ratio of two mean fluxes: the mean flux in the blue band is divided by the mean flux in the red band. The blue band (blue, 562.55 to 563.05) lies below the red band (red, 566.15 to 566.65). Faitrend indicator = 1.03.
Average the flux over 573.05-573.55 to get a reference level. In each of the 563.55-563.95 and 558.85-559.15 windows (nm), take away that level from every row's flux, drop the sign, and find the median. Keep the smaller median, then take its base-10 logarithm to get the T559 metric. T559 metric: -0.57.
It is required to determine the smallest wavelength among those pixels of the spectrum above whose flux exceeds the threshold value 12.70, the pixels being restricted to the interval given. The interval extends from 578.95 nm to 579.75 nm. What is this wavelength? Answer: 579.20 nm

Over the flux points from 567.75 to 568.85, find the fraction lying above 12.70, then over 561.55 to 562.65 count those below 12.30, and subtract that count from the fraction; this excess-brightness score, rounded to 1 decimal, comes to -10.9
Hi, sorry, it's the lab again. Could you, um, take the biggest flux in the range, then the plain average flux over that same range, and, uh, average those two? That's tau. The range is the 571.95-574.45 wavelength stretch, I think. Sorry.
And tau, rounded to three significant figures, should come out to 13.3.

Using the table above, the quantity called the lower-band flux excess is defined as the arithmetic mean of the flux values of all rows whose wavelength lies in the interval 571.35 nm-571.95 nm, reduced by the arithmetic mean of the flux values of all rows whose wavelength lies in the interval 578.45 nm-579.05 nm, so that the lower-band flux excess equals 1.4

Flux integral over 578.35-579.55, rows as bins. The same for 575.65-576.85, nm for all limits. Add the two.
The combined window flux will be 30.2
